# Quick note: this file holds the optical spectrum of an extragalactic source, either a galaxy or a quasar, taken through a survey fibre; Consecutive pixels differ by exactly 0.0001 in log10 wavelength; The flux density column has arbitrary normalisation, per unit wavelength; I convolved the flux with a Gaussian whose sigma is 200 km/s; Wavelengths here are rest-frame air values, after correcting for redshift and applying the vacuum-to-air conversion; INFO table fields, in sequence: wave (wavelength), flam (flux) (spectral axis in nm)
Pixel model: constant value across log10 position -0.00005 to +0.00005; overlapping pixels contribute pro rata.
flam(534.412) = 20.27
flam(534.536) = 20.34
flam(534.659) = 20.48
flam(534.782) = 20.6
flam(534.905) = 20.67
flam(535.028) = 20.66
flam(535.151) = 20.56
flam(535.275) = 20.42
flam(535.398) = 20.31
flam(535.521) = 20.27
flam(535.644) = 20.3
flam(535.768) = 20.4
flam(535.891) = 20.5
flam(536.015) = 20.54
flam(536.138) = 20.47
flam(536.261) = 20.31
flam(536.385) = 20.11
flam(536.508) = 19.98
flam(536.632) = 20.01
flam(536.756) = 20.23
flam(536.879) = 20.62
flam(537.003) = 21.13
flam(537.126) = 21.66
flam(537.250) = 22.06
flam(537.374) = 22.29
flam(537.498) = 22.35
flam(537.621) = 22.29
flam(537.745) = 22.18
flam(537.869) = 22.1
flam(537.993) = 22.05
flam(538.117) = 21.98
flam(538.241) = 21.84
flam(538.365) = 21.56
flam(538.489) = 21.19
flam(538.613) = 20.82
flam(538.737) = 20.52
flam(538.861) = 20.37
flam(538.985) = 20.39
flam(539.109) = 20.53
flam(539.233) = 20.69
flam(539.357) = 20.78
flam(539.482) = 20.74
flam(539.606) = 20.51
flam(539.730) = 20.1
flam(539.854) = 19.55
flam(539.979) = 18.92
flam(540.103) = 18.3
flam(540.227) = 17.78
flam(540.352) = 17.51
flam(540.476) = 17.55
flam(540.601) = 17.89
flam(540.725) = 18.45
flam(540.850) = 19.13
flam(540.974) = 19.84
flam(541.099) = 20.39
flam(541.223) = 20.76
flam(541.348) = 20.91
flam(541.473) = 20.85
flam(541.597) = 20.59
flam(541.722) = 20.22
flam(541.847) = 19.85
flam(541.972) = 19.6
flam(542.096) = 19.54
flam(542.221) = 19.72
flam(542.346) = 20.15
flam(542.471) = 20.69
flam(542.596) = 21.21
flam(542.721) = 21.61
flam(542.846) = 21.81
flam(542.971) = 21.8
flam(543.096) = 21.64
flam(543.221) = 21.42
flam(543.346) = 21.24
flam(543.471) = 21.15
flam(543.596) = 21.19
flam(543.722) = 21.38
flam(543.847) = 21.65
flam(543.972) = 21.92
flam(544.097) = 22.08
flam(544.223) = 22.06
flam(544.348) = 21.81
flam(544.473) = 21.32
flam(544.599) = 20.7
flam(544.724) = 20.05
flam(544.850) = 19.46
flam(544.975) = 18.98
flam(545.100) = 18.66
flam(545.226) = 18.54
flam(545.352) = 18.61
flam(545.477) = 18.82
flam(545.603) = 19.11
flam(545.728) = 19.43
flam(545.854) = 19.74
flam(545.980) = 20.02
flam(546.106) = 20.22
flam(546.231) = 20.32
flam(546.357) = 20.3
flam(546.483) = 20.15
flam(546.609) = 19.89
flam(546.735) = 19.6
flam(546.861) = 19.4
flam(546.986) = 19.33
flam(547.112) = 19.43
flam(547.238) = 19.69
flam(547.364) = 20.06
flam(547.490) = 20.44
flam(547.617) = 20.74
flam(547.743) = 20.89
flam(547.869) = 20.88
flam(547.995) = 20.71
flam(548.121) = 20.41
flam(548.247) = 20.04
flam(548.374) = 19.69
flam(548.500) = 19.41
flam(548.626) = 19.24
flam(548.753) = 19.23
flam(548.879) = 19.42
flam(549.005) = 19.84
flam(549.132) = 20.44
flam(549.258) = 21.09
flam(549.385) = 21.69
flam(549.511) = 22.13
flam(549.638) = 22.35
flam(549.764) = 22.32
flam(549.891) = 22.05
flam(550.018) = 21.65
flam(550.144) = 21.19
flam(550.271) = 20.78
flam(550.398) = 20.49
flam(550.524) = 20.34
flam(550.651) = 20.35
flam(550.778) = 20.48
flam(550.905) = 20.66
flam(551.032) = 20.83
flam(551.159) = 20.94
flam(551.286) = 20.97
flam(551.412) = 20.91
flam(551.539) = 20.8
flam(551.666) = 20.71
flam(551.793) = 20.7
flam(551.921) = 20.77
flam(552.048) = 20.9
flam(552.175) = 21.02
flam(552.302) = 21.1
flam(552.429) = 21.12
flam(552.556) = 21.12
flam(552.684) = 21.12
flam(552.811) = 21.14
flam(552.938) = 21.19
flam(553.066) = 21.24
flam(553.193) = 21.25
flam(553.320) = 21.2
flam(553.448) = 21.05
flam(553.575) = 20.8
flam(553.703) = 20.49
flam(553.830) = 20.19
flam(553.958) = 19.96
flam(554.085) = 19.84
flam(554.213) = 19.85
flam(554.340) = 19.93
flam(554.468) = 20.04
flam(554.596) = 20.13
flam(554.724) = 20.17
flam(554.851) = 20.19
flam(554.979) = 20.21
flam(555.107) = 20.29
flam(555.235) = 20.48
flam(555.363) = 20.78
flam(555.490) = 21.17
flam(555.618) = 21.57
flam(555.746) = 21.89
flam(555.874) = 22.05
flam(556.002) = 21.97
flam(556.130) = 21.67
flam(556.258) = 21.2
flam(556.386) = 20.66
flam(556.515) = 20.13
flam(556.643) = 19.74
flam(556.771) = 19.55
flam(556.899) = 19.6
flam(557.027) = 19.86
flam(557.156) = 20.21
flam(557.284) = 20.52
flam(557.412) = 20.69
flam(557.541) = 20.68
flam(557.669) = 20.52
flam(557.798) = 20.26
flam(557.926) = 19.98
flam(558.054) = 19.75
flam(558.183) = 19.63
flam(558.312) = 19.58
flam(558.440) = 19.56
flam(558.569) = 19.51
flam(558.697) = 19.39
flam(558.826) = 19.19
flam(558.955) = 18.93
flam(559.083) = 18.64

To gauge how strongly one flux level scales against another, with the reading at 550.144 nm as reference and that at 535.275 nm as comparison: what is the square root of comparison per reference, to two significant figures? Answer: 0.98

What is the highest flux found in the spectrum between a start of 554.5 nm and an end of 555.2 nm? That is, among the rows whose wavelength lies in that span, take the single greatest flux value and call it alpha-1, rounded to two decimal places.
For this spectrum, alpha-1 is 20.29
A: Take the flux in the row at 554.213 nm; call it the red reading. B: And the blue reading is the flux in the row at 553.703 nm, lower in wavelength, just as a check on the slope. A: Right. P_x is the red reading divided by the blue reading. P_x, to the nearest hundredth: 0.97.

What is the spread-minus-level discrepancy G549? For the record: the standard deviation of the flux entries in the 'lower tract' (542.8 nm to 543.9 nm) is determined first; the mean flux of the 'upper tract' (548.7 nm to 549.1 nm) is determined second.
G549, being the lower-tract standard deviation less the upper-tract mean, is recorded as -19.3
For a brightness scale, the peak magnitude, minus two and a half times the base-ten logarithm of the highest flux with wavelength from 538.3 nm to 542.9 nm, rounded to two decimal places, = -3.35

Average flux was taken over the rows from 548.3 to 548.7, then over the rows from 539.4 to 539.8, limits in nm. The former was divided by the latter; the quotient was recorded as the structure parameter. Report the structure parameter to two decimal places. 0.95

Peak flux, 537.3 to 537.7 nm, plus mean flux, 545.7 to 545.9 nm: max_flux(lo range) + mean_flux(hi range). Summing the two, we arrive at 41.9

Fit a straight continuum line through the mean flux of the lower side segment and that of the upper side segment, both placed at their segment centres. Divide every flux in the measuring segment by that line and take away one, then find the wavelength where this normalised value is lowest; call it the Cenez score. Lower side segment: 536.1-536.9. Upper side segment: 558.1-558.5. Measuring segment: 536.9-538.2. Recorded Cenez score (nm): 537.003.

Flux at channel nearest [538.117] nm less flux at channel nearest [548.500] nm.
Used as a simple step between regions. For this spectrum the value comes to 2.6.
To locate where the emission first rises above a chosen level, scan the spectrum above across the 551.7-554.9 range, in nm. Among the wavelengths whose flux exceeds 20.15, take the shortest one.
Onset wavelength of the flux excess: 551.793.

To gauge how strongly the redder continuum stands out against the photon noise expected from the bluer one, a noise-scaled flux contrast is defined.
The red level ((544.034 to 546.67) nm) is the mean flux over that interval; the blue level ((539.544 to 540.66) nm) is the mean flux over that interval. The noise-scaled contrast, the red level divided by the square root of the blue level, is 4.63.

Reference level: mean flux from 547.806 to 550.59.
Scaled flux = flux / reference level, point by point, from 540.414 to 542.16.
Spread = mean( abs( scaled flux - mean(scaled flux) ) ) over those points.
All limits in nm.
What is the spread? 0.041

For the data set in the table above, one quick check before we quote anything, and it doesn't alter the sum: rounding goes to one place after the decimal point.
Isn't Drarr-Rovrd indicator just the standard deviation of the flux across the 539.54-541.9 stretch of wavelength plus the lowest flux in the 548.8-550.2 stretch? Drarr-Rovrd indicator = 20.6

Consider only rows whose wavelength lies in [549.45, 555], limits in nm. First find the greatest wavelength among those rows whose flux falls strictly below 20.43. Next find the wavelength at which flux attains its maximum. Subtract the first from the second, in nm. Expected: -5.34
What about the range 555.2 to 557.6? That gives -1.28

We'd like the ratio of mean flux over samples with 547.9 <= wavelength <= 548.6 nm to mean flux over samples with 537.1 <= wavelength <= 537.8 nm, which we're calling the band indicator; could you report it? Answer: 0.91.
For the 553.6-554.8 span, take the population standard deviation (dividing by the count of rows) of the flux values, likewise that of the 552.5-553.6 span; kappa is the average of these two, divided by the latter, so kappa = 1.3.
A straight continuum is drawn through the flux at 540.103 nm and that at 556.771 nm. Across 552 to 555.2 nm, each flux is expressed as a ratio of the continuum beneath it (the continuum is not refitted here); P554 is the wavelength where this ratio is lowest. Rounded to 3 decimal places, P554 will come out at 554.085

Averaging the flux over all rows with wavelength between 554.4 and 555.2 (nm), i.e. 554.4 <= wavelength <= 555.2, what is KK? 20.2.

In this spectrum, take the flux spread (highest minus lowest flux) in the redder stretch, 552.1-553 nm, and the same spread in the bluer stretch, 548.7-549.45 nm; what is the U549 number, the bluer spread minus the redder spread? 2.3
